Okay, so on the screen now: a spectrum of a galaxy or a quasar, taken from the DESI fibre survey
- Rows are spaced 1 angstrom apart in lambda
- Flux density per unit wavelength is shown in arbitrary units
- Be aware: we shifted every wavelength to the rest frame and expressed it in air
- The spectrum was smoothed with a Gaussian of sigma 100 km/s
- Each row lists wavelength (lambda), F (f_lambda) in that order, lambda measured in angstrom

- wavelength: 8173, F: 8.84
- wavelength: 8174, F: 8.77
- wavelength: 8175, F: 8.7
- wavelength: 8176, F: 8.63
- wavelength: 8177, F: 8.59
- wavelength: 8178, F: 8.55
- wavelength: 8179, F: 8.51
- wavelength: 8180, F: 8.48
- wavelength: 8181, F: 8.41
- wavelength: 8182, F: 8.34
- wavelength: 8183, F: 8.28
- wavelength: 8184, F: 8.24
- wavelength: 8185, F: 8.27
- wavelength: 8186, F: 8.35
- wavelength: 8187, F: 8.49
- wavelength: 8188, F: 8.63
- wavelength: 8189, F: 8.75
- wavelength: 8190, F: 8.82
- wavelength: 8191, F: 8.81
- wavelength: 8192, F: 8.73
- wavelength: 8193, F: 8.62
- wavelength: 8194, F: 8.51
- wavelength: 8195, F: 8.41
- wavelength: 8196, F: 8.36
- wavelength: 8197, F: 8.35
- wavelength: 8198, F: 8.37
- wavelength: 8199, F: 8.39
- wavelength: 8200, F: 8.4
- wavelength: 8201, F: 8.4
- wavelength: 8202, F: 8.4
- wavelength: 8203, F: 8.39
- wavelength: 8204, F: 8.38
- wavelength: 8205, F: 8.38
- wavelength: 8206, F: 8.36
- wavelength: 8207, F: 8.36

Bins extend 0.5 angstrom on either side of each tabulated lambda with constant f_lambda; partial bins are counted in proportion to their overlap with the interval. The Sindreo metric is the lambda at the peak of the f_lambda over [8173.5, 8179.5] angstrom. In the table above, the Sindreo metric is 8174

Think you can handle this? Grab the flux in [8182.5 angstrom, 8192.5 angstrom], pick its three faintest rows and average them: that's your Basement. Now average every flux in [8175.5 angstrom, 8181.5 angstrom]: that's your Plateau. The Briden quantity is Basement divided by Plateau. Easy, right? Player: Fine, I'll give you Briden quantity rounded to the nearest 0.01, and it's 0.97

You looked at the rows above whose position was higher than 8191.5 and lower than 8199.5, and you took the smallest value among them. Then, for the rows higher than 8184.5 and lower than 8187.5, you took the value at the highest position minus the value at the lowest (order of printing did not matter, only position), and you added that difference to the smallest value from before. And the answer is 8.57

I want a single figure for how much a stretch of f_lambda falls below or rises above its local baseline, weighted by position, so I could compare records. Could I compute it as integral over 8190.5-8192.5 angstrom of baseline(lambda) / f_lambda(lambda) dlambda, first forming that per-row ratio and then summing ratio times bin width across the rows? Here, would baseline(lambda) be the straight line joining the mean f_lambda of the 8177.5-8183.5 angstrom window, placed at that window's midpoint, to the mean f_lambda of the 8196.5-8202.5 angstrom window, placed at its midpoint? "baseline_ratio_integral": 1.9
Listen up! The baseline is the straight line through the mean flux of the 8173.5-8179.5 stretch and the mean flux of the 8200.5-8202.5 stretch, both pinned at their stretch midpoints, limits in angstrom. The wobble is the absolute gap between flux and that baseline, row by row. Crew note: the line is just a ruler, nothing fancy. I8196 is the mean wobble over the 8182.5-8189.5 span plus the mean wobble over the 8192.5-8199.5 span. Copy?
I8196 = 0.28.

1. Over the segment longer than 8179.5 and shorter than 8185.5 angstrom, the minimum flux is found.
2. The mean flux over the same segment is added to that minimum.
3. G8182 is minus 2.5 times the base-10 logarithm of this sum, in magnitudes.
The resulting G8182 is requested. -3.049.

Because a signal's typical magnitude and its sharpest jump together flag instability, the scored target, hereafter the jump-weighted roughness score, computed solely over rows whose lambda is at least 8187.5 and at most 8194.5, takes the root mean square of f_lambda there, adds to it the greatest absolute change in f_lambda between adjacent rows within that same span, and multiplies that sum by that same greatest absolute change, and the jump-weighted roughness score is 1.1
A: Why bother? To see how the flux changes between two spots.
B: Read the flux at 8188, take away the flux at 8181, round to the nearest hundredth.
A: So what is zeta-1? 0.22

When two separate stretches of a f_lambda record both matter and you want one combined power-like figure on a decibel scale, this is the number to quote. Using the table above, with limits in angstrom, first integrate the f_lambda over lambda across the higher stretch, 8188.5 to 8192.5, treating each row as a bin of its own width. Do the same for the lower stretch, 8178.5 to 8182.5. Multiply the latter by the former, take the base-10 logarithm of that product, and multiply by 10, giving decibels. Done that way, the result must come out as 30.7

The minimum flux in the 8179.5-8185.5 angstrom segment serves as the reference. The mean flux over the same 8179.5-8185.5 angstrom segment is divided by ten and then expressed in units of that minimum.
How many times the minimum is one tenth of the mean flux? 0.1012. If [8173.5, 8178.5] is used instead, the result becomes 0.1011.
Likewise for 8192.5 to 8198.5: 0.1010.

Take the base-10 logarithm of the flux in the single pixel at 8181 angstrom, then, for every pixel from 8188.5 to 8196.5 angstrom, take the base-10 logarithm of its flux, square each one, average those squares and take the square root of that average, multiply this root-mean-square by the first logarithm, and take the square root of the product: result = 0.930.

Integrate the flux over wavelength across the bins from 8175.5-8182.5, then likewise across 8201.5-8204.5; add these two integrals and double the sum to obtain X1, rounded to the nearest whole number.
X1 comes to 169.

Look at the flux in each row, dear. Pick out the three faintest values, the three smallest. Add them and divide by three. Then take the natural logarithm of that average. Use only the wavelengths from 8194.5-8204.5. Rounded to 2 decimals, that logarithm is 2.12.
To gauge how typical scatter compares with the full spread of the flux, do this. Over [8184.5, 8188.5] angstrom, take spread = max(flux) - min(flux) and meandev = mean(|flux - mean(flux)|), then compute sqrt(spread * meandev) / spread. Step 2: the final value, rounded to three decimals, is 0.589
